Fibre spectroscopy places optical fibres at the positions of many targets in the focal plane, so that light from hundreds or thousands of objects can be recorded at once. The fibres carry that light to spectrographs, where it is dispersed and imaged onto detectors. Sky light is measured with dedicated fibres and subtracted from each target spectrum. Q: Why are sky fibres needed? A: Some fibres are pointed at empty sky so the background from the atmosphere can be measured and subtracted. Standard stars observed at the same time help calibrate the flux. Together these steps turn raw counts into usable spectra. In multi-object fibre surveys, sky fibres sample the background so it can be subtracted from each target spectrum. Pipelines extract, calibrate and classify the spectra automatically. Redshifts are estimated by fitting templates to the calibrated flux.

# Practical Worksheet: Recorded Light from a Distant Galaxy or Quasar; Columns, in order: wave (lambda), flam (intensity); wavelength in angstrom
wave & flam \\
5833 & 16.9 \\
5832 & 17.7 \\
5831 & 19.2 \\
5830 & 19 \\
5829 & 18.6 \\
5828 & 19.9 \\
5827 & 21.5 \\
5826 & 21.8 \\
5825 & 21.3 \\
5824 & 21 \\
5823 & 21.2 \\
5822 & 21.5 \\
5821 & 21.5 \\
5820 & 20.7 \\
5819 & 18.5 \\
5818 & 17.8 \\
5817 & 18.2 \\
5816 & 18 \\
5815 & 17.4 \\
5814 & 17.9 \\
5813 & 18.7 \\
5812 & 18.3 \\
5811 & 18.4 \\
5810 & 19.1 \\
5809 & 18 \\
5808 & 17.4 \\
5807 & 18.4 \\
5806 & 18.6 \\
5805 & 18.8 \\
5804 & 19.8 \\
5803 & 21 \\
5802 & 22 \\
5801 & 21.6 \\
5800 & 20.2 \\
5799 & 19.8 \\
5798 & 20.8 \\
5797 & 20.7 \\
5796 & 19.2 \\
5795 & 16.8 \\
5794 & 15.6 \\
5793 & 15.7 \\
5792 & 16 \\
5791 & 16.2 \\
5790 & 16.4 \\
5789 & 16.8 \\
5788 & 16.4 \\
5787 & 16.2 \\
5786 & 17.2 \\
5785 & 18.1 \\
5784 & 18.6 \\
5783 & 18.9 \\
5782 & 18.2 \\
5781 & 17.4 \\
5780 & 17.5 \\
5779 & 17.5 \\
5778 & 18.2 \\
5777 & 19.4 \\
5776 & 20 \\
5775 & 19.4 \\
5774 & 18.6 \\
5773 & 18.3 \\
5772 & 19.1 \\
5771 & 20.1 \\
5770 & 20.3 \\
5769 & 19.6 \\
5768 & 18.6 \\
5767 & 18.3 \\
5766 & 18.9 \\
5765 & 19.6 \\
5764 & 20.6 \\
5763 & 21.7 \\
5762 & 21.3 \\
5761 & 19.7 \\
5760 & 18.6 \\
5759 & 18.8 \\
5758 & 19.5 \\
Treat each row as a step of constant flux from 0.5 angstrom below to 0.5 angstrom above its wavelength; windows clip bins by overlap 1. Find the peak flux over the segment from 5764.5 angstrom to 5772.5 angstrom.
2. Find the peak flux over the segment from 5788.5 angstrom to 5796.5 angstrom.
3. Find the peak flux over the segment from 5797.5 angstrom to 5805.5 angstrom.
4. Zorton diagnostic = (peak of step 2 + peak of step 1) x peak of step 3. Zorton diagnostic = 869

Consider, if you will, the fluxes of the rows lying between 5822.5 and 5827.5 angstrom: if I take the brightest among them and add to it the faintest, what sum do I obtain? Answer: 42.8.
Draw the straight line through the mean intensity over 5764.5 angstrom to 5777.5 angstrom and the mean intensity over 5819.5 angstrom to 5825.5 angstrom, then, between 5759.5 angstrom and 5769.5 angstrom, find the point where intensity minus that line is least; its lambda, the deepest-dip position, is 5767 angstrom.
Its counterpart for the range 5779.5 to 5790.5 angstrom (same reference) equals 5787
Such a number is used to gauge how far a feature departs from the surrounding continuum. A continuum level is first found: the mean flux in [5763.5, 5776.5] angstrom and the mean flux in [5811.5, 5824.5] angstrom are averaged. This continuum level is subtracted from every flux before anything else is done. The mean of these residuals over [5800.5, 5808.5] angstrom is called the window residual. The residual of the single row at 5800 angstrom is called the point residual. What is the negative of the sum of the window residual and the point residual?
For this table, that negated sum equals -1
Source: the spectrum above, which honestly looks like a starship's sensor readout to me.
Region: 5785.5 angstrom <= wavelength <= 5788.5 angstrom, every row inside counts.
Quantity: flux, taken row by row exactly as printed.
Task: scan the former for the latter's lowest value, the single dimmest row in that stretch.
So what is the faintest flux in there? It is 16.2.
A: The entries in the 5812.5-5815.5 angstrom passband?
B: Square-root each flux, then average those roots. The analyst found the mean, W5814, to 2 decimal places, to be 4.24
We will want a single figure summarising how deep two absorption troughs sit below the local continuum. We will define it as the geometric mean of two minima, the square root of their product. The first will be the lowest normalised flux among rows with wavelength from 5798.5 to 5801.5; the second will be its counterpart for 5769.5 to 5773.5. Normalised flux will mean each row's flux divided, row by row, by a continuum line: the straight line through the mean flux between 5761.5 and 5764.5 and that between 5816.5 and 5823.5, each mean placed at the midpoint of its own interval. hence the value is 0.92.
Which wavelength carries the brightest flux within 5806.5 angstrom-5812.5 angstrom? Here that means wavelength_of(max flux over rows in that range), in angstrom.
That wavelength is 5810 angstrom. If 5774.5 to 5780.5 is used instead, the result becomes 5776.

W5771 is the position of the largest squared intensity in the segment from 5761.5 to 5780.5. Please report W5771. 5763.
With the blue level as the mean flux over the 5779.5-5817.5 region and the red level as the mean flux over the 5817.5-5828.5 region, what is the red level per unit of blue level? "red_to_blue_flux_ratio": 1.13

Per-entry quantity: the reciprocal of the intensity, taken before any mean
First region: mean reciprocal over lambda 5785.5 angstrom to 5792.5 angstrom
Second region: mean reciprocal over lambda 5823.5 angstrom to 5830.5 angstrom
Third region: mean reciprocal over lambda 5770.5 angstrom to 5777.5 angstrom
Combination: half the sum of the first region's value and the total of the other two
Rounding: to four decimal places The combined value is 0.0809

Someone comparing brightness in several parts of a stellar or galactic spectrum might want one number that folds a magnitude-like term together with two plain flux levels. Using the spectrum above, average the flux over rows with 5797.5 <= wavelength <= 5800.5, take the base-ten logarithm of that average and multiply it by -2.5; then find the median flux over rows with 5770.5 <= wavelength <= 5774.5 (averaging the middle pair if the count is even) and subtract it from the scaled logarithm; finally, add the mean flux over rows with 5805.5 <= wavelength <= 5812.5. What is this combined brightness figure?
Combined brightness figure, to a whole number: -4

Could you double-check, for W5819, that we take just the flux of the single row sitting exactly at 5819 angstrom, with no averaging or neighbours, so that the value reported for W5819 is 18.5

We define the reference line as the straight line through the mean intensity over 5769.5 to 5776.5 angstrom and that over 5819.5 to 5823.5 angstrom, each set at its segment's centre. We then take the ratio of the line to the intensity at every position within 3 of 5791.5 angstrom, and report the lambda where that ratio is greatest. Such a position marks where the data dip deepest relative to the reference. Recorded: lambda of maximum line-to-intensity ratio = 5794 angstrom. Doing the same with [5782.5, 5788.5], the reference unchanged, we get 5787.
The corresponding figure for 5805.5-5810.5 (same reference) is 5808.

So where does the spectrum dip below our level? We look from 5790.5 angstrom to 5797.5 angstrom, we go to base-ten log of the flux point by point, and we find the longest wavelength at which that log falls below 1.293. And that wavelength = 5796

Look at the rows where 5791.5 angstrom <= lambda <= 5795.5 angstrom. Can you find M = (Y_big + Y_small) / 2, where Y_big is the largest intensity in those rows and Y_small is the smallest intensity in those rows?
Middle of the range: 16.2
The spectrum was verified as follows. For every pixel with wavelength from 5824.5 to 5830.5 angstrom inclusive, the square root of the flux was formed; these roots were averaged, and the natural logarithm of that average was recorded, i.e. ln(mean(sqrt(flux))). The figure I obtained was 1.51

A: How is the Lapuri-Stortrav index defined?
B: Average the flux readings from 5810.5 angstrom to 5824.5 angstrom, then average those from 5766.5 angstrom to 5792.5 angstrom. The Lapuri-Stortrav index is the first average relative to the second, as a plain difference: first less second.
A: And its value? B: 1.1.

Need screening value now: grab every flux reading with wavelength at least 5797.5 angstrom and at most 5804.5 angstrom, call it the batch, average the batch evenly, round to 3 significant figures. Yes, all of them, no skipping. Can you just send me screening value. 20.7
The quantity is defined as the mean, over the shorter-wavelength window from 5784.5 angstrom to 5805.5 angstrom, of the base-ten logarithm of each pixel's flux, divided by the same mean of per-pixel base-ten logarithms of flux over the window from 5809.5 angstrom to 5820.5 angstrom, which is 1.00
